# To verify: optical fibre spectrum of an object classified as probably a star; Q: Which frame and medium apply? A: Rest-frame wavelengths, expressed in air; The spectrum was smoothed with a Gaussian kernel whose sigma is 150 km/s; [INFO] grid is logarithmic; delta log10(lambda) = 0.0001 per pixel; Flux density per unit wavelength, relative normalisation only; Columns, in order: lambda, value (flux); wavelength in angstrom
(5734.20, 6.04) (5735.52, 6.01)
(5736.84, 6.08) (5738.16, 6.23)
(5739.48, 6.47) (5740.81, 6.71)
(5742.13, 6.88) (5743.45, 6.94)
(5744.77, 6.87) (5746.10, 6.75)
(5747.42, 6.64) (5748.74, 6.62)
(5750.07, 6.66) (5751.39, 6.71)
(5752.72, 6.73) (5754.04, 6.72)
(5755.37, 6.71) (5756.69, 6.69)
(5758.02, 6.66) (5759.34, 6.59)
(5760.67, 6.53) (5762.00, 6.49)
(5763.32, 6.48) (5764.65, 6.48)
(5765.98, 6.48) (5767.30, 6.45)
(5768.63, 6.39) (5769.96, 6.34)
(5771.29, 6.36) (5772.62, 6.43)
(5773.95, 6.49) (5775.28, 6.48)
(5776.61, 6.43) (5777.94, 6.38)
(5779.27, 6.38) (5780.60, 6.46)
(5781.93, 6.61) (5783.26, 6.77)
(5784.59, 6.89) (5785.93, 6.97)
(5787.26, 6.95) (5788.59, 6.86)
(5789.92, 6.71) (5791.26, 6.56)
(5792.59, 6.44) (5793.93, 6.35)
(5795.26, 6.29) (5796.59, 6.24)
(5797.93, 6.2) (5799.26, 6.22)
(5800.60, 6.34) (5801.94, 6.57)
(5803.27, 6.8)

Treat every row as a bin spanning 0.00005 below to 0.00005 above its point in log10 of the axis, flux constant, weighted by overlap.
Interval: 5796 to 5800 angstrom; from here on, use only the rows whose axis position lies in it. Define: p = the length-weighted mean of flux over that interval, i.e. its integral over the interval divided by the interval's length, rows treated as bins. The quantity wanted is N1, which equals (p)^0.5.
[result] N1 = 2.49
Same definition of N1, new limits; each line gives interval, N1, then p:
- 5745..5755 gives 2.59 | 6.69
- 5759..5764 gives 2.55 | 6.51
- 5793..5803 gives 2.52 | 6.34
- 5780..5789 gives 2.61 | 6.79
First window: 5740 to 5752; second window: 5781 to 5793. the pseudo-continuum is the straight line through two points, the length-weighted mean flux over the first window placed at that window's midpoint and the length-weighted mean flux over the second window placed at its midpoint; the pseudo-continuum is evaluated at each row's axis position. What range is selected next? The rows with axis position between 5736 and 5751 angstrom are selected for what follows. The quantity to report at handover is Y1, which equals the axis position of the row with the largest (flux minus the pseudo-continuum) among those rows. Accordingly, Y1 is 5743.45 angstrom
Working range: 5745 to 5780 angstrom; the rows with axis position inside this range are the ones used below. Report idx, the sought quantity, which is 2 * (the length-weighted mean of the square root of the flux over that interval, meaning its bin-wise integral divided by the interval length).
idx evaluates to 5.12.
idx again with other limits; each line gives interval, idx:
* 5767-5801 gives 5.10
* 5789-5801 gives 5.05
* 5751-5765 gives 5.14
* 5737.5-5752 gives 5.17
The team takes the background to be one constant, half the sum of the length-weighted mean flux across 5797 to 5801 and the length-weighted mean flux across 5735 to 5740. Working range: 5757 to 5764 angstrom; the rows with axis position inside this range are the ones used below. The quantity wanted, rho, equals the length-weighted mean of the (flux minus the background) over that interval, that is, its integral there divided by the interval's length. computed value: 0.34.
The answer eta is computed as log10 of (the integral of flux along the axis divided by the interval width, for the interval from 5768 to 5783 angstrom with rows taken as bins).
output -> 0.809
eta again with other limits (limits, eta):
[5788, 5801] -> 0.807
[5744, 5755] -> 0.827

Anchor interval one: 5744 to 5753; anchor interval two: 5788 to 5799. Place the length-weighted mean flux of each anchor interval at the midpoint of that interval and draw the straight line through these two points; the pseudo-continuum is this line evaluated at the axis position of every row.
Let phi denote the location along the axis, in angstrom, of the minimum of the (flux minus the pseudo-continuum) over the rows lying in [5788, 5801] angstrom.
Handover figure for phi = 5797.93 angstrom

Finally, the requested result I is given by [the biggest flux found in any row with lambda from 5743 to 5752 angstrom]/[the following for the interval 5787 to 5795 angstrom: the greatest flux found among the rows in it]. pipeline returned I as 1.00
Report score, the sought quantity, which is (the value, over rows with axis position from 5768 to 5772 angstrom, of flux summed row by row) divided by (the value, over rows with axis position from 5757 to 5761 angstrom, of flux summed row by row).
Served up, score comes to 0.97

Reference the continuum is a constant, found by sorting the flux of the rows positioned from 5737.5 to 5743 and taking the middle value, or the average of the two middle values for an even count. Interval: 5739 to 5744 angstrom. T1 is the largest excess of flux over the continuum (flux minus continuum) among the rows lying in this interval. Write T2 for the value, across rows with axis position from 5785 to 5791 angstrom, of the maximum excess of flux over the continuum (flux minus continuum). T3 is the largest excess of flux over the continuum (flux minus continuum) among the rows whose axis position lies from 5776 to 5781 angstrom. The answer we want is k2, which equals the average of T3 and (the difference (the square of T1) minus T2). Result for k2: -0.2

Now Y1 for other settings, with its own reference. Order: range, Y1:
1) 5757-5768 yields 5758.02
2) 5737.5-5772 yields 5743.45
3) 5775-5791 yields 5785.93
